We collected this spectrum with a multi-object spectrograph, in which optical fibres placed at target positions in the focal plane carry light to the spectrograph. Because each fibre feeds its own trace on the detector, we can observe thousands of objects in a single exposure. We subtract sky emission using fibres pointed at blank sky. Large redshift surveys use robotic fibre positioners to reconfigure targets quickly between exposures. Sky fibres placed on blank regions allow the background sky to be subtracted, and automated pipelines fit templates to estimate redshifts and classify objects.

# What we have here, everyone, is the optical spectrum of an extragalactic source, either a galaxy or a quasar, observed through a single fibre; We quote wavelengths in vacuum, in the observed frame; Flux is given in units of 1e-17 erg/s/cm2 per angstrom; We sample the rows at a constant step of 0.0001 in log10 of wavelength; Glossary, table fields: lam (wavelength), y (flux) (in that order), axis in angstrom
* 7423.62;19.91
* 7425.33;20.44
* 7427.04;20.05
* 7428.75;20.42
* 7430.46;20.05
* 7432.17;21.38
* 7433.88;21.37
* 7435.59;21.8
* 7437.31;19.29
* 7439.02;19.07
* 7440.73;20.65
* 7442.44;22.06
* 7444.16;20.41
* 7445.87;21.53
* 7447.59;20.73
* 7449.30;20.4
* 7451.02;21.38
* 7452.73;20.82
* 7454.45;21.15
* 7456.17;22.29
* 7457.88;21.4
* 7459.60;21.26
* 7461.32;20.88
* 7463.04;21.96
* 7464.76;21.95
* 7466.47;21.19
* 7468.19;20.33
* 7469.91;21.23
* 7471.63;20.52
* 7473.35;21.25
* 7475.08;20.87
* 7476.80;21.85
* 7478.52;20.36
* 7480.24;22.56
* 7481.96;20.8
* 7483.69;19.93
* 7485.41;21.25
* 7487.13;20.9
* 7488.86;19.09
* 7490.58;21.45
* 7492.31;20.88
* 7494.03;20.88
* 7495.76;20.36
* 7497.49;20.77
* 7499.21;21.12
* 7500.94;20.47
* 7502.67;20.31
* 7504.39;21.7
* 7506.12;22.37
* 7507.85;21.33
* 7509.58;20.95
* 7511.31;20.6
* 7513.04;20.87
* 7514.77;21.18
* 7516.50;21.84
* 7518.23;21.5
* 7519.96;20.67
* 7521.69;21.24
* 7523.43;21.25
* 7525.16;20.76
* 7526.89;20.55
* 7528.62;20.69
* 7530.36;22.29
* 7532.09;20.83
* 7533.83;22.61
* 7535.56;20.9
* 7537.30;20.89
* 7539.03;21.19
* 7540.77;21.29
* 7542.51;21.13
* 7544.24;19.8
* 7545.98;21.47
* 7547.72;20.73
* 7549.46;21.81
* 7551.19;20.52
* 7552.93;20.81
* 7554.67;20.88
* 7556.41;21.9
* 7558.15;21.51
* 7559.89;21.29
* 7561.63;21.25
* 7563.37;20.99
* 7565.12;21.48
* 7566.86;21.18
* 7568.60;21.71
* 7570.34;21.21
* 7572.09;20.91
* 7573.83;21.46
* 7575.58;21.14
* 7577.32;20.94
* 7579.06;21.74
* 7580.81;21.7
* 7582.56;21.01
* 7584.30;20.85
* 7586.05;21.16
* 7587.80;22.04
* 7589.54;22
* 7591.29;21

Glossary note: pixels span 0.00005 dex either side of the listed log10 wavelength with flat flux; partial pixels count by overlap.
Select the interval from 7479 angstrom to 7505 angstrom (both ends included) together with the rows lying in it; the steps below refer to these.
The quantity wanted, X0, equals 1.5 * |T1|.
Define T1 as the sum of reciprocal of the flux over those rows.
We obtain 1.082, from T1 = 0.721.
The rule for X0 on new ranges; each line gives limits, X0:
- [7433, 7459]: 1.076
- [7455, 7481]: 1.056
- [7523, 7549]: 1.068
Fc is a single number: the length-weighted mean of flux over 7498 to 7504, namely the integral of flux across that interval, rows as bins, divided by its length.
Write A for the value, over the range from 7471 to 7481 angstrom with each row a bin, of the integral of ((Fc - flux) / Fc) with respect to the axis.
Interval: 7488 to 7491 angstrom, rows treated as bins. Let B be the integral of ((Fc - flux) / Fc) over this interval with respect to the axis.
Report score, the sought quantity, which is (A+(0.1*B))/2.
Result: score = -0.11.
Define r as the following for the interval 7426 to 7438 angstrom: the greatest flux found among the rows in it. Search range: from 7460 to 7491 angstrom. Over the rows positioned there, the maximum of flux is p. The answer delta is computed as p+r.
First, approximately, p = 22.56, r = 21.8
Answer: 44.4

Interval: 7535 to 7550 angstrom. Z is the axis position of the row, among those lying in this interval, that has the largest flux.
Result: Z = 7549.46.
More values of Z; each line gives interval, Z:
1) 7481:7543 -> 7533.83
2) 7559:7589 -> 7587.80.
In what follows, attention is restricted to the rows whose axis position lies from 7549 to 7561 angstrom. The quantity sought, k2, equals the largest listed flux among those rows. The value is 21.9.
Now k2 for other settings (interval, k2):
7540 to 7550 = 21.81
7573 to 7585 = 21.74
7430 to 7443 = 22.06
